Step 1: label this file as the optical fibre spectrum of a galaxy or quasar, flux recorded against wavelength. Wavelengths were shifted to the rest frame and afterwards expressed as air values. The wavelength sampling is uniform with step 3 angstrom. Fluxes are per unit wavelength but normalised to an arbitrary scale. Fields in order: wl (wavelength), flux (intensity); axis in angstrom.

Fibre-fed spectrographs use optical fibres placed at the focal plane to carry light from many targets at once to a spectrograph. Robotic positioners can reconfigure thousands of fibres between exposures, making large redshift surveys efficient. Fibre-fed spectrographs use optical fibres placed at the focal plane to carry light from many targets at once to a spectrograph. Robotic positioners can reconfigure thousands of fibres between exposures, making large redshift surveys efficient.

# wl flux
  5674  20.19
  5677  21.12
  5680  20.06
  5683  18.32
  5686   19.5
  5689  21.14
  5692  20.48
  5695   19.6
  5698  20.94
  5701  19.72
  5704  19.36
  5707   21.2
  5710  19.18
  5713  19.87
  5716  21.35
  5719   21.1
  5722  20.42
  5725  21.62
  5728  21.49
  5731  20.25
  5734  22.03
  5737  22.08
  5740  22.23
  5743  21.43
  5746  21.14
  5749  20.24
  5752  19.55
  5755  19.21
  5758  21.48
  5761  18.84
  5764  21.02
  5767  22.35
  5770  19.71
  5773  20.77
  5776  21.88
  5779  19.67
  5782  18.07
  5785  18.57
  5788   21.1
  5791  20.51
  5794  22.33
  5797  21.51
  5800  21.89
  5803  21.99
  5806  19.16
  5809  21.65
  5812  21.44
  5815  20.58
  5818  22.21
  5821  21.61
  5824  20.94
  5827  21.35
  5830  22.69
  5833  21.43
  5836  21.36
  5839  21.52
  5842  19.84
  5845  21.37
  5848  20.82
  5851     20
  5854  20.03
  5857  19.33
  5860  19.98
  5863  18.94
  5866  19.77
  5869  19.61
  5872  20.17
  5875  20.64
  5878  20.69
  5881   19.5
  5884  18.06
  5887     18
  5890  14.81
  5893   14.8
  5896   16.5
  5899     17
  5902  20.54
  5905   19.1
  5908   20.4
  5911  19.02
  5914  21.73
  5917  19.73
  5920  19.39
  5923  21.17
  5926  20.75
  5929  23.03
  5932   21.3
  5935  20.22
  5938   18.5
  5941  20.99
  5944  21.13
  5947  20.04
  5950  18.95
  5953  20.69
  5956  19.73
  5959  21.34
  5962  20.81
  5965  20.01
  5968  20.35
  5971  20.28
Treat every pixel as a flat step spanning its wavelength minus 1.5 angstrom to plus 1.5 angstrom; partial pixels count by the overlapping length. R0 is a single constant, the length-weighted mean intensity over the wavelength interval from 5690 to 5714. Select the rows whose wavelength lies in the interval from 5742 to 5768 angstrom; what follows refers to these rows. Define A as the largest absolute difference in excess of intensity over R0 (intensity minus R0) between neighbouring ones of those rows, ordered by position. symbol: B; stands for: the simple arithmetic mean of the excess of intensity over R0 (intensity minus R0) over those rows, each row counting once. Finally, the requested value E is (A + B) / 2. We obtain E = 1.58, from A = 2.64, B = 0.5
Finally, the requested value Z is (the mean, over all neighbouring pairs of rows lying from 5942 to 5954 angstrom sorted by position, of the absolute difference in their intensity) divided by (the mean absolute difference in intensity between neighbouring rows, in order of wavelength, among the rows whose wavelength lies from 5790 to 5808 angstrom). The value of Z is 1.10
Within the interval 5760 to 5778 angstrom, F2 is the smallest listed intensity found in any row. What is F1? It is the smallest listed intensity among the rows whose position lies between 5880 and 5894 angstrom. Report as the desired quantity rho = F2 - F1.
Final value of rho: 4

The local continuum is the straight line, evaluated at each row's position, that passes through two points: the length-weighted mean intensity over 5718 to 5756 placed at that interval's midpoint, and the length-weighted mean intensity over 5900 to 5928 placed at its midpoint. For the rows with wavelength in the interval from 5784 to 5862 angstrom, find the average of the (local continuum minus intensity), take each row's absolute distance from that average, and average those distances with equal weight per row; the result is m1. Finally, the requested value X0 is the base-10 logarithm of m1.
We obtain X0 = -0.09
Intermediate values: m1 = 0.8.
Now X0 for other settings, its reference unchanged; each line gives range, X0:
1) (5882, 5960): 0.21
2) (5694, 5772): -0.03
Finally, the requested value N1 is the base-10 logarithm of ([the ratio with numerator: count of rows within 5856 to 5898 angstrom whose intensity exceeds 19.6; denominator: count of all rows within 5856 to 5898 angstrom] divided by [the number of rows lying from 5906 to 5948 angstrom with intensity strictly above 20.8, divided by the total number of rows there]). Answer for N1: 0.00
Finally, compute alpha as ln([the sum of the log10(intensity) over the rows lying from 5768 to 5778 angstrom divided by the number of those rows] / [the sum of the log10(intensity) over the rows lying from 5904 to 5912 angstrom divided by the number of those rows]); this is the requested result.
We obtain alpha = 0.021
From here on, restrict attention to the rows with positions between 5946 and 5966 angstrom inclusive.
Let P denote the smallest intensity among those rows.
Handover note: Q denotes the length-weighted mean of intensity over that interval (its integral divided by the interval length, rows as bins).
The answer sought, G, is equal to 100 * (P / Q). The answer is 93.7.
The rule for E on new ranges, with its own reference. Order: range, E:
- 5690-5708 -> 0.99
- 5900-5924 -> 1.39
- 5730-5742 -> 1.68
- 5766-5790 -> 1.42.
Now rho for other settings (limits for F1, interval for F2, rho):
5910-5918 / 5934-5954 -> -1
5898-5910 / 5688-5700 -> 3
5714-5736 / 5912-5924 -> -1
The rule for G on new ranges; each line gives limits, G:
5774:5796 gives 88.8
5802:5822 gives 90.4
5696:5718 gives 94.8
